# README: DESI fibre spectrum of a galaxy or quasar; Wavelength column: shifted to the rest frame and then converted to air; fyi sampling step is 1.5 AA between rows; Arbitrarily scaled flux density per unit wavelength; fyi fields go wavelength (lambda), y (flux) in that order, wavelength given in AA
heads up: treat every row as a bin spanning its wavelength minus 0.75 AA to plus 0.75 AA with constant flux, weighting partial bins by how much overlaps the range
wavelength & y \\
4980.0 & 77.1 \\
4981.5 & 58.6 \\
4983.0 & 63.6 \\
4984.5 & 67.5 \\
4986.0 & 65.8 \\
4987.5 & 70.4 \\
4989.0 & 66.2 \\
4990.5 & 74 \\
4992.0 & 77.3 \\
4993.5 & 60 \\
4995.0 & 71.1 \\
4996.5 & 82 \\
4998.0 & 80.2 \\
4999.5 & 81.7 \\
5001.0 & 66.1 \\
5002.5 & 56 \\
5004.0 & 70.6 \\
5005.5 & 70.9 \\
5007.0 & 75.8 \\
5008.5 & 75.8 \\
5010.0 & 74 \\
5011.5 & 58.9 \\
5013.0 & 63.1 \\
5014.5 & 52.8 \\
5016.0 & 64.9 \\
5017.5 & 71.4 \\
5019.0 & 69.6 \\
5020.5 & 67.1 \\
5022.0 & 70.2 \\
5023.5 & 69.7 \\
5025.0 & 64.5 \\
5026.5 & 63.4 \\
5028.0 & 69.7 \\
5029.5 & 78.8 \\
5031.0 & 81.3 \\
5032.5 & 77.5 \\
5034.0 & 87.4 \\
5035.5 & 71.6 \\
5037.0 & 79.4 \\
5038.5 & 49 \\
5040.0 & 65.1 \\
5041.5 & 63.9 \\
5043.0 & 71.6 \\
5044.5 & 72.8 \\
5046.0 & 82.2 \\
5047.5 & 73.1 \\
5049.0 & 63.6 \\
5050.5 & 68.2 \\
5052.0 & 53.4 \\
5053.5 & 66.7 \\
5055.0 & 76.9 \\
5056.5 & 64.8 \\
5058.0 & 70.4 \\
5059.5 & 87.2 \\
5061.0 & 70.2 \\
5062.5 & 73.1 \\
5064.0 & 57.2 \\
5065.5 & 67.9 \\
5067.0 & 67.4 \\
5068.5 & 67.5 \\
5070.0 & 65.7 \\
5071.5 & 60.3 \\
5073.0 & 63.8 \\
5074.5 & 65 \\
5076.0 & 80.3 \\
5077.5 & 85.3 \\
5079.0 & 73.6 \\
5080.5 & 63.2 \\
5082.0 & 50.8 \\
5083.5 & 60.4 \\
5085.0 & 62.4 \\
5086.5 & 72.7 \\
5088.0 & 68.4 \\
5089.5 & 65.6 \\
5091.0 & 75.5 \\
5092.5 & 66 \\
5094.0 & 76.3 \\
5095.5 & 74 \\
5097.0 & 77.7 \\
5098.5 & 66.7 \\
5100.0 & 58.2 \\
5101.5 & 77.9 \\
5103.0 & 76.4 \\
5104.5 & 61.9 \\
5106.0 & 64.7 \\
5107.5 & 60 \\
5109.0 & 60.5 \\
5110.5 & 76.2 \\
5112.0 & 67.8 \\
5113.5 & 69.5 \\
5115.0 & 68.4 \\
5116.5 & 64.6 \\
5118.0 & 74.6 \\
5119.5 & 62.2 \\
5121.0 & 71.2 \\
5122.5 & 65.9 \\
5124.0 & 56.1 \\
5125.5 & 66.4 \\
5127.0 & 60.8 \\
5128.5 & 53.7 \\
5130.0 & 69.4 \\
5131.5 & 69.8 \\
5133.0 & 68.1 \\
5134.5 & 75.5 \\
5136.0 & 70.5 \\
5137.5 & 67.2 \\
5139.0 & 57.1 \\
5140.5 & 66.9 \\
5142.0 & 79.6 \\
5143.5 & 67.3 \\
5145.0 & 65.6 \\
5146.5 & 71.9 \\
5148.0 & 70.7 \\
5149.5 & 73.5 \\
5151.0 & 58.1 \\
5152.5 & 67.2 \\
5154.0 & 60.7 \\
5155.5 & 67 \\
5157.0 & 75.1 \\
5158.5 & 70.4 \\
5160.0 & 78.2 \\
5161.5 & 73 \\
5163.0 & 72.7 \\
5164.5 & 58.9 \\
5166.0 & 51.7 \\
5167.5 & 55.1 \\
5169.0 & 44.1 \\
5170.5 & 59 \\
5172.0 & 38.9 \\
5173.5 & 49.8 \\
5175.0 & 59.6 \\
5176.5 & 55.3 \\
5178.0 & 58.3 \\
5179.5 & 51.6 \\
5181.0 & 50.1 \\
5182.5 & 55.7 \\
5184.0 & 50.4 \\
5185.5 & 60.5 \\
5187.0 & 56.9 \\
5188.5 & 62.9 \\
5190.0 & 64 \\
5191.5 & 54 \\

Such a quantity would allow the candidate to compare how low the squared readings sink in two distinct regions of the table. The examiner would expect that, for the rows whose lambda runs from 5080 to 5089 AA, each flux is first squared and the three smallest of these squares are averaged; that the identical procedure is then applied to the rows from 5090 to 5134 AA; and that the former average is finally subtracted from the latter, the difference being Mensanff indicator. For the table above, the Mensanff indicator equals -235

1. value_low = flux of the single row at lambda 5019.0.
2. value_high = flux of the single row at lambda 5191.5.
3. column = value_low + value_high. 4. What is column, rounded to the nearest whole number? 124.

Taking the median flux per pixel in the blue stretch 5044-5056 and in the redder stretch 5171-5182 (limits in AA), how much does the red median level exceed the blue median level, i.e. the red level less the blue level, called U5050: -19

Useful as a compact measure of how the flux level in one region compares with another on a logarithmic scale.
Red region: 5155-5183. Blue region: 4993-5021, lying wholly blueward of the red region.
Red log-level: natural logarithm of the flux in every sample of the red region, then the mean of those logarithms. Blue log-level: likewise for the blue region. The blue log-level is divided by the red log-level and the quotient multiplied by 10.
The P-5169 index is 10.4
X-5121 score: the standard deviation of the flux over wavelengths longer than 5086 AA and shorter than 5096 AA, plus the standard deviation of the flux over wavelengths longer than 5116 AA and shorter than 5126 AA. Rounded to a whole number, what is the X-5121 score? 10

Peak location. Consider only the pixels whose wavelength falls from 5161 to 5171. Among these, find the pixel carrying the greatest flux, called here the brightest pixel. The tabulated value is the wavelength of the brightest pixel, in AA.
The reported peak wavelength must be 5161.5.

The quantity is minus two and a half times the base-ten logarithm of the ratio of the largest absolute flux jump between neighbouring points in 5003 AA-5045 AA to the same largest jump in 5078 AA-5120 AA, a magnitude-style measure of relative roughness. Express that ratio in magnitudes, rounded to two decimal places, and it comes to -0.47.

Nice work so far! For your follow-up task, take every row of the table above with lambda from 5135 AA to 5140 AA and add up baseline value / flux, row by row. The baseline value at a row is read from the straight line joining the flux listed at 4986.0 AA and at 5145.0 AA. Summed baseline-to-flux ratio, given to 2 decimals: 3.06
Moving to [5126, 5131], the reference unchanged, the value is 3.25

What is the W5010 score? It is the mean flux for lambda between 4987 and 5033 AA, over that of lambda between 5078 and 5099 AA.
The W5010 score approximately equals 1.03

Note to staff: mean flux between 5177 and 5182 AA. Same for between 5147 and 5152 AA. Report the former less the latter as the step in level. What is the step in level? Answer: -14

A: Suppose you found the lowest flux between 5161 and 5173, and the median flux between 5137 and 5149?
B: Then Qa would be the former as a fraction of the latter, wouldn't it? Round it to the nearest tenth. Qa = 0.6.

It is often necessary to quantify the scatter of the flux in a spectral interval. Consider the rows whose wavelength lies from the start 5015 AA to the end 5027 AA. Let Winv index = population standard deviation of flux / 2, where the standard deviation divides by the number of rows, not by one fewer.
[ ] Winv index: 1.4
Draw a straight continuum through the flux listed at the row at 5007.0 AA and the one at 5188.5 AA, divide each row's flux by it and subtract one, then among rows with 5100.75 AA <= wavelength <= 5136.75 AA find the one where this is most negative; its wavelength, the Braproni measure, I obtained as 5128.5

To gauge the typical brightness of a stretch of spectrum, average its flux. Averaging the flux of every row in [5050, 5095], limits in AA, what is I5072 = 68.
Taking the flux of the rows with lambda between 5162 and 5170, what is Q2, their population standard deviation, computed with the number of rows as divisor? 9.5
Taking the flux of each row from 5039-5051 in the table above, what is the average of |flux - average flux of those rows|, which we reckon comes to 4.86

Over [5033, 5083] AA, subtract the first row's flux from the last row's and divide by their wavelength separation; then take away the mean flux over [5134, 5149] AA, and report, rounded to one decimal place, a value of -70.0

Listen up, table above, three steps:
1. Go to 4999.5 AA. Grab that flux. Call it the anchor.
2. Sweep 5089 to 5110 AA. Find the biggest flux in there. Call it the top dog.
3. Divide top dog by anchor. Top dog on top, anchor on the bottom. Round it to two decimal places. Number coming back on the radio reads 0.95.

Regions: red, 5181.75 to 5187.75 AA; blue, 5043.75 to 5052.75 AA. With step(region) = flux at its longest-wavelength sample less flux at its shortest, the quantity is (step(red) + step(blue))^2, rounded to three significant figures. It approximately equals 331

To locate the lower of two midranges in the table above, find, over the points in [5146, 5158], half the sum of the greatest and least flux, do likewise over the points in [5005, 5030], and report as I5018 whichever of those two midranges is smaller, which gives 65.8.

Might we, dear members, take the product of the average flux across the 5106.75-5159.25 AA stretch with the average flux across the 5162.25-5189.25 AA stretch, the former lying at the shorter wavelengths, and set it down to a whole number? 3698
